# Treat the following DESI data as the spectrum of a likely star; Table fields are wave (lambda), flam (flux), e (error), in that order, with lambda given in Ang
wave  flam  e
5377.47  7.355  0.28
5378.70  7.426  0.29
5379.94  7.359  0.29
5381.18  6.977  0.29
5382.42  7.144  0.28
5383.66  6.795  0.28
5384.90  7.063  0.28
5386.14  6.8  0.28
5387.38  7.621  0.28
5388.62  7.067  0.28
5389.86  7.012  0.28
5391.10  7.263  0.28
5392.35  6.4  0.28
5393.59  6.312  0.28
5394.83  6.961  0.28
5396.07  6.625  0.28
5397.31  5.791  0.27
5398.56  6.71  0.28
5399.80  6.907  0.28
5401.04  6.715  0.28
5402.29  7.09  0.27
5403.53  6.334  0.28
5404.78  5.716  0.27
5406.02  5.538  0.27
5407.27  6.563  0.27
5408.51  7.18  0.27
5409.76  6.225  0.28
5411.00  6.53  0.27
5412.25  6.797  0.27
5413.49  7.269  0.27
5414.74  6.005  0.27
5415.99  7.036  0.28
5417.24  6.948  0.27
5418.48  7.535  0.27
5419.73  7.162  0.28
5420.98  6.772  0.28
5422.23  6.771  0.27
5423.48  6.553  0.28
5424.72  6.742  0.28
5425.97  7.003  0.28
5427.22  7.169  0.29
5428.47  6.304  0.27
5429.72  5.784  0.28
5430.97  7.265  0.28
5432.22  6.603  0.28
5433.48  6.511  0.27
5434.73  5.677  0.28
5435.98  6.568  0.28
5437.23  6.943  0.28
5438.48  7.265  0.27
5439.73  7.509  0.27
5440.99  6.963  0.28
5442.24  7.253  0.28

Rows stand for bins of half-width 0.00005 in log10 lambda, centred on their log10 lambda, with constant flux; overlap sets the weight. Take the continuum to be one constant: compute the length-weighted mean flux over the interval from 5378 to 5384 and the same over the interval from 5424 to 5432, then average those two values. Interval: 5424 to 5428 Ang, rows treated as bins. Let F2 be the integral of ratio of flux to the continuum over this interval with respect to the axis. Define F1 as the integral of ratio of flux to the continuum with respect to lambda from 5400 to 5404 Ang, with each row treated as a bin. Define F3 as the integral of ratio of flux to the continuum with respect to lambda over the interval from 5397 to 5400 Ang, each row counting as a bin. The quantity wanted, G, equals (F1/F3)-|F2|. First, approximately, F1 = 3.89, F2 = 4.0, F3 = 2.8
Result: -2.6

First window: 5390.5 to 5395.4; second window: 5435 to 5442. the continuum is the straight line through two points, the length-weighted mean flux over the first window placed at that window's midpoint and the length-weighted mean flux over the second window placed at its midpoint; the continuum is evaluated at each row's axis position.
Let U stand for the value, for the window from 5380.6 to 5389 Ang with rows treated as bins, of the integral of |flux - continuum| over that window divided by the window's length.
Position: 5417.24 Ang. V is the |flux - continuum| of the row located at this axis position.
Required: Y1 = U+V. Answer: 0.47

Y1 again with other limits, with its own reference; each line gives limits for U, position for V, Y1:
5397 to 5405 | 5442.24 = 0.62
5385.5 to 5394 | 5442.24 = 0.67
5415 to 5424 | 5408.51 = 0.64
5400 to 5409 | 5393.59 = 0.94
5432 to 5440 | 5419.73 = 0.76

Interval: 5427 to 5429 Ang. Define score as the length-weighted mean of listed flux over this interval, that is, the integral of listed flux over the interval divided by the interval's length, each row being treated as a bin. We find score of 6.7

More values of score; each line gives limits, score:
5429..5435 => 6.4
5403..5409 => 6.2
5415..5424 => 6.9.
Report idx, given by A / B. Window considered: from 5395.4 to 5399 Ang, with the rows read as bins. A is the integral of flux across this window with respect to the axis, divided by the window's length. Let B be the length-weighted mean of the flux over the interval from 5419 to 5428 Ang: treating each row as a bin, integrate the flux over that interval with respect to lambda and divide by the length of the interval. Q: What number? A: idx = 0.92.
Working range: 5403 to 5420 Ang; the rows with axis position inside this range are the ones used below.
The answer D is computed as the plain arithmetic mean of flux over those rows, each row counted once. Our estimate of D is 6.63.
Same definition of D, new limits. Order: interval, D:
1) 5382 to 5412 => 6.68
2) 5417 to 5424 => 6.96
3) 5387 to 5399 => 6.78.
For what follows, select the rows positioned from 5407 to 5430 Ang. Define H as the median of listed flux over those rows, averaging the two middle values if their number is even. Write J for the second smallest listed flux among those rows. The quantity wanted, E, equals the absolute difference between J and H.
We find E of 0.8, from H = 6.77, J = 6.005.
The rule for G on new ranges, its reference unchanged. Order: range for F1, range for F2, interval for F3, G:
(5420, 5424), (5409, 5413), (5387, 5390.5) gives -2.7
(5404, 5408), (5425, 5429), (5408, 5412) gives -3.0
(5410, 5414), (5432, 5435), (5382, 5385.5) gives -1.6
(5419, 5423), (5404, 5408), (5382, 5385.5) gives -2.3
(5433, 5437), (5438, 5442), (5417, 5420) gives -3.0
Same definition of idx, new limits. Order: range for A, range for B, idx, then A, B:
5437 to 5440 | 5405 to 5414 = 1.11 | 7.26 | 6.54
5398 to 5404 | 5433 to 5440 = 1.01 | 6.77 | 6.72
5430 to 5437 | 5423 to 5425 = 0.98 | 6.51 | 6.67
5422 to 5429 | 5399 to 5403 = 0.98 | 6.77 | 6.89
